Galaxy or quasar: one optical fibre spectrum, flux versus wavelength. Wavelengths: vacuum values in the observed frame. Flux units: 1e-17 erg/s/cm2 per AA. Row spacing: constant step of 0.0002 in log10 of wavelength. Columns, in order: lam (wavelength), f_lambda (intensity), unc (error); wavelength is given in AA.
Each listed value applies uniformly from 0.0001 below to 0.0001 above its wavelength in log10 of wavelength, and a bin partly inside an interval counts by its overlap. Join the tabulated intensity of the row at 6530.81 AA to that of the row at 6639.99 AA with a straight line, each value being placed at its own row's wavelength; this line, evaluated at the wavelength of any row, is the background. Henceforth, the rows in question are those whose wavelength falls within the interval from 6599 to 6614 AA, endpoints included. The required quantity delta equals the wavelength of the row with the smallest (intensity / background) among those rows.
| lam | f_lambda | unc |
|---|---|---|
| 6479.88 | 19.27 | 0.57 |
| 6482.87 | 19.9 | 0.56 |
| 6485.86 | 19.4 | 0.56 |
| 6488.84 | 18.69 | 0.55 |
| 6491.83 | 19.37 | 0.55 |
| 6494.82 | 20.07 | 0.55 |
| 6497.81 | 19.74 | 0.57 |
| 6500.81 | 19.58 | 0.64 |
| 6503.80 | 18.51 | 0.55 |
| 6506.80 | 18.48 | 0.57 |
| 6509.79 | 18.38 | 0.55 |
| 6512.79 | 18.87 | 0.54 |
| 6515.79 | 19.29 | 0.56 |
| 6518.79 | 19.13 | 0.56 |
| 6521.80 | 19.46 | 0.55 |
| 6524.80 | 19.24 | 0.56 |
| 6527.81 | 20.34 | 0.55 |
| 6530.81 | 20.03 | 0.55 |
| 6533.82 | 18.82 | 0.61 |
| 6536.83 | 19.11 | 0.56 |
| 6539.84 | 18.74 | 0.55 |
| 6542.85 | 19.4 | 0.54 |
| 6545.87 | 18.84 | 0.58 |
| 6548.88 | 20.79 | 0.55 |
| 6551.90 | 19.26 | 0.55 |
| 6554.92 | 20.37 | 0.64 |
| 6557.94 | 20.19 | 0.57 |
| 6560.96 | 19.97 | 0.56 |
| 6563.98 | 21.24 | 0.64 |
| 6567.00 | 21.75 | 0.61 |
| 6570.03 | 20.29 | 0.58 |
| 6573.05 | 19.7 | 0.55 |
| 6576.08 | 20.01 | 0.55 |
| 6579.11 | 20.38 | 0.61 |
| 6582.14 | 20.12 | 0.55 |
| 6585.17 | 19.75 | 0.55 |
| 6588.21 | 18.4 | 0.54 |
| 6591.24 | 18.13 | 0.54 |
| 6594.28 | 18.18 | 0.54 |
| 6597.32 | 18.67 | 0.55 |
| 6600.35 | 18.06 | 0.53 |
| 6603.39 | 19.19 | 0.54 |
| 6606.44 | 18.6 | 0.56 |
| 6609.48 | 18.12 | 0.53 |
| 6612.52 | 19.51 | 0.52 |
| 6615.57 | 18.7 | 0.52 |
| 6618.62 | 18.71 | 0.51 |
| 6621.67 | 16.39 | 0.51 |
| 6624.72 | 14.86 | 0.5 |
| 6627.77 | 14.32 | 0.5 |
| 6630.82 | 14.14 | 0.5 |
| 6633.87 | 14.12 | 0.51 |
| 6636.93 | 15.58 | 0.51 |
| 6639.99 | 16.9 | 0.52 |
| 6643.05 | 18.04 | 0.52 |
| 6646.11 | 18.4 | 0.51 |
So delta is 6600.35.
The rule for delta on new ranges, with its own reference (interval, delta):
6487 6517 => 6488.84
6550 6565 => 6551.90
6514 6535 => 6518.79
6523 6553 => 6533.82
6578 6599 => 6591.24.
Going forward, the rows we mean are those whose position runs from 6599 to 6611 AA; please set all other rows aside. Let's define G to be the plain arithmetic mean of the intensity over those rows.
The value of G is 18.5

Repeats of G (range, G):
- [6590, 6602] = 18.3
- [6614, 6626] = 17.2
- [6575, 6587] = 20.1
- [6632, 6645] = 16.2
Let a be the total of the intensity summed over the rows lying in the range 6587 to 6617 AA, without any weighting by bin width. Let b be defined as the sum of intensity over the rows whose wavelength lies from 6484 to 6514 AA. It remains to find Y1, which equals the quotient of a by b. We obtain 0.97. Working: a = 186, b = 191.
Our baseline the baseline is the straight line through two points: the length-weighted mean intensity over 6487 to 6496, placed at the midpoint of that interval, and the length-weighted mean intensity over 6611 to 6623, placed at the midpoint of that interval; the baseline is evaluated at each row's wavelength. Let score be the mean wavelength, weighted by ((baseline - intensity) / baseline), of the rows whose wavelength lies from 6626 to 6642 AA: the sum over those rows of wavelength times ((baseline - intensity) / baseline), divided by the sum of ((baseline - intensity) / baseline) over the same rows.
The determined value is 6632.6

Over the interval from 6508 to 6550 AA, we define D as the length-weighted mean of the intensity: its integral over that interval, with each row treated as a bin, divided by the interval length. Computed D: 19.3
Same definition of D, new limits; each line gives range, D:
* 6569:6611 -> 19.1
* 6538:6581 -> 20.1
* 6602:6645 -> 16.9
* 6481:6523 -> 19.2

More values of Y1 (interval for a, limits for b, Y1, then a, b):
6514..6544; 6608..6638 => 1.18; 194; 164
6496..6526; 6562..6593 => 0.95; 191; 200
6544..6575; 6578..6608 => 1.07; 202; 189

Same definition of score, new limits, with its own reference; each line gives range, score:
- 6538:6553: 6549.2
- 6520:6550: 6537.0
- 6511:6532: 6529.4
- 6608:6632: 6628.6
